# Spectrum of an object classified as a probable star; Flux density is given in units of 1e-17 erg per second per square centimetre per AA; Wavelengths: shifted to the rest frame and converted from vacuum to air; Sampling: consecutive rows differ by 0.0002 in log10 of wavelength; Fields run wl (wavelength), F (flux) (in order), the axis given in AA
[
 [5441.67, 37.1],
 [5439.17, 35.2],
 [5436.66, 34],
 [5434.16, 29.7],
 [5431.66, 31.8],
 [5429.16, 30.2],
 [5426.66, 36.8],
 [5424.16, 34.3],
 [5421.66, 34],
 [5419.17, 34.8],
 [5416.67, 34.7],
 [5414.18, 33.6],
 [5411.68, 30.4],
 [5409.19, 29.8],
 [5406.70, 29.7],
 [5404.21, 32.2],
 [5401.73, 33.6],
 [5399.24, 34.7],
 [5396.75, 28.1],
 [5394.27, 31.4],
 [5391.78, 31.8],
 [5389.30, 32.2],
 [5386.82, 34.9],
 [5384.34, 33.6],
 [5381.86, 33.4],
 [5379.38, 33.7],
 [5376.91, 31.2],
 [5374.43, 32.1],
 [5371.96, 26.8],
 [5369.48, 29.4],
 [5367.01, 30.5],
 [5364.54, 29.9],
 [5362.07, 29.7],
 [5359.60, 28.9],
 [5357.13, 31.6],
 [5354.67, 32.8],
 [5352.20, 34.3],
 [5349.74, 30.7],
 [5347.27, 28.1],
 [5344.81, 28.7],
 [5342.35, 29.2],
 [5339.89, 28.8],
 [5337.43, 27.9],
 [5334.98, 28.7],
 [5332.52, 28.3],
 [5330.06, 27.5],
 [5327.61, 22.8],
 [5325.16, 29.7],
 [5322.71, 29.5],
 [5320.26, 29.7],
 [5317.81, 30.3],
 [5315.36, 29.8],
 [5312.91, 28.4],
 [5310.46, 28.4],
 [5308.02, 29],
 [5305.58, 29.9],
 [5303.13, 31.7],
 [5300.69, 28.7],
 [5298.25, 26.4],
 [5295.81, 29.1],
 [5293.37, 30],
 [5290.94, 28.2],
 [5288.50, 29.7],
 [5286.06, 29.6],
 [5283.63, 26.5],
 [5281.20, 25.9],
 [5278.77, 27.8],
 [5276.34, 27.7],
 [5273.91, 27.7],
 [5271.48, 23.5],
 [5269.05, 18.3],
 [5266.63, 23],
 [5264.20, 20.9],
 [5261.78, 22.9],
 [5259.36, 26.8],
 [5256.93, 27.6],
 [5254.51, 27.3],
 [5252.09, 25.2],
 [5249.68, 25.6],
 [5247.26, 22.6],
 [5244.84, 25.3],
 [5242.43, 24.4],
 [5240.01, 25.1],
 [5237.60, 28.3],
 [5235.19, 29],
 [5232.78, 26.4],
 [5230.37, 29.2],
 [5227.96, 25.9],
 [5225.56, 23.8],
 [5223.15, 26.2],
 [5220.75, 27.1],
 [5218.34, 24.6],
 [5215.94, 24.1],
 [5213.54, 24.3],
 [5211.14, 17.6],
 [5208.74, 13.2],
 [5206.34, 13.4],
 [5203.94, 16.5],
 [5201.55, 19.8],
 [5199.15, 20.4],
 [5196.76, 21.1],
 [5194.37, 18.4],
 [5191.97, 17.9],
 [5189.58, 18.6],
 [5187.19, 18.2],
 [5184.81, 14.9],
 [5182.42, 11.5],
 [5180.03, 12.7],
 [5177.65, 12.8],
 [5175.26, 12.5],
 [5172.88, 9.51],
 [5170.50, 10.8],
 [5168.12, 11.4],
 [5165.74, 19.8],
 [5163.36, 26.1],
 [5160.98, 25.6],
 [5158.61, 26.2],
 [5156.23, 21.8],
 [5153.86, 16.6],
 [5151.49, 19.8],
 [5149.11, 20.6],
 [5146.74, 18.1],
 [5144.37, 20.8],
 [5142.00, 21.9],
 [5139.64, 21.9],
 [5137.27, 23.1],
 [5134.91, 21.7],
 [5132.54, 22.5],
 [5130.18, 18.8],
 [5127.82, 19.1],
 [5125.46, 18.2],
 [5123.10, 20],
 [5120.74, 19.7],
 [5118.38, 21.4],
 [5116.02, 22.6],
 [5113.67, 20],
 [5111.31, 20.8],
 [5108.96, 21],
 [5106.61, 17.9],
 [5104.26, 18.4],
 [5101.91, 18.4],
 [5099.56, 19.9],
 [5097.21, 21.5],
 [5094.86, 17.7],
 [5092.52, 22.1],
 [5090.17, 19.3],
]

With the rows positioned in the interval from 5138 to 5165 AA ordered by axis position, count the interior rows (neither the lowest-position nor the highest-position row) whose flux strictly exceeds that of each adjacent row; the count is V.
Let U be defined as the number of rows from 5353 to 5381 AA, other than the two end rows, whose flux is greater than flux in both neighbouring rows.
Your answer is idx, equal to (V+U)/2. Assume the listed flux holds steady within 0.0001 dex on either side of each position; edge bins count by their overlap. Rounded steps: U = 2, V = 2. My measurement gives 2.0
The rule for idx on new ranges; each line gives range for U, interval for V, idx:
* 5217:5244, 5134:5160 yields 2.5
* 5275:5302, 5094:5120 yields 3.0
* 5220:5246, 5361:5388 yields 2.5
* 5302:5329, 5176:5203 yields 2.0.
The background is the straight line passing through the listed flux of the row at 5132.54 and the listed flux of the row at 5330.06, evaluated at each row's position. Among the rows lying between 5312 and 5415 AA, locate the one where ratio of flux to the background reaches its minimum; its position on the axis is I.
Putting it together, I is 5327.61 AA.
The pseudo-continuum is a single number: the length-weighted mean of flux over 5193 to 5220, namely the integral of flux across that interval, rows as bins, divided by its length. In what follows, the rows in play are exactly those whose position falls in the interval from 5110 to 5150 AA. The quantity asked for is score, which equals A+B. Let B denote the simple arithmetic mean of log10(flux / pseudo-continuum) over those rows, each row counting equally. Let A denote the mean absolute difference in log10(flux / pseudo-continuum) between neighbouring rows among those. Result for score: 0.05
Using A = 0.031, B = 0.024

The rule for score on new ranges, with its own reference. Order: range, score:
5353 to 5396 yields 0.23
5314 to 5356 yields 0.20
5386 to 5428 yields 0.25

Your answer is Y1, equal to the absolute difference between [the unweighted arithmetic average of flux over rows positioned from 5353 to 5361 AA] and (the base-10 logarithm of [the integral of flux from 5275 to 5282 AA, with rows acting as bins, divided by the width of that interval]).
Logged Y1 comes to 29.7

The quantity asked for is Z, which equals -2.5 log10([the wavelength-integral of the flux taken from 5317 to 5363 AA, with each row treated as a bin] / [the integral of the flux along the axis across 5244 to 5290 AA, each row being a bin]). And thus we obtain -0.15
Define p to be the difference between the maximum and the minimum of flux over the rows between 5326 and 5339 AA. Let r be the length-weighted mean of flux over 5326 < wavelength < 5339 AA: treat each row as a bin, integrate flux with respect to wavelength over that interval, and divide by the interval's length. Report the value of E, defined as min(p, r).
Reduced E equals 5.9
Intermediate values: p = 5.9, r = 27.2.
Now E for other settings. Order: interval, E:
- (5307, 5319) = 1.9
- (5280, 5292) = 3.8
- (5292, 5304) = 5.3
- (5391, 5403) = 6.6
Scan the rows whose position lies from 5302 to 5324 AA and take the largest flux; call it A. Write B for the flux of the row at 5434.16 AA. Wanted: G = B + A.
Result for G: 61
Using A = 31.7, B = 29.7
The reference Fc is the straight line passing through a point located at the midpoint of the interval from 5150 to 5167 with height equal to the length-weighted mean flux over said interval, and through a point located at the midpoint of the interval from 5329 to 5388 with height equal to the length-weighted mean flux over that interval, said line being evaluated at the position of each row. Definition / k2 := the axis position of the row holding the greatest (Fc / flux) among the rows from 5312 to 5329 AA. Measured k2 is 5327.61 AA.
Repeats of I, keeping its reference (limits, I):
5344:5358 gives 5347.27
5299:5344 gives 5327.61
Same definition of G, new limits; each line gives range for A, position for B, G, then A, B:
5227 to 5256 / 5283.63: 56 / 29.2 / 26.5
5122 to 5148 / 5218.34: 48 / 23.1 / 24.6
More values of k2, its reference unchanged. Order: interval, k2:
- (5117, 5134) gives 5125.46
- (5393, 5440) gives 5396.75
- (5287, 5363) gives 5327.61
